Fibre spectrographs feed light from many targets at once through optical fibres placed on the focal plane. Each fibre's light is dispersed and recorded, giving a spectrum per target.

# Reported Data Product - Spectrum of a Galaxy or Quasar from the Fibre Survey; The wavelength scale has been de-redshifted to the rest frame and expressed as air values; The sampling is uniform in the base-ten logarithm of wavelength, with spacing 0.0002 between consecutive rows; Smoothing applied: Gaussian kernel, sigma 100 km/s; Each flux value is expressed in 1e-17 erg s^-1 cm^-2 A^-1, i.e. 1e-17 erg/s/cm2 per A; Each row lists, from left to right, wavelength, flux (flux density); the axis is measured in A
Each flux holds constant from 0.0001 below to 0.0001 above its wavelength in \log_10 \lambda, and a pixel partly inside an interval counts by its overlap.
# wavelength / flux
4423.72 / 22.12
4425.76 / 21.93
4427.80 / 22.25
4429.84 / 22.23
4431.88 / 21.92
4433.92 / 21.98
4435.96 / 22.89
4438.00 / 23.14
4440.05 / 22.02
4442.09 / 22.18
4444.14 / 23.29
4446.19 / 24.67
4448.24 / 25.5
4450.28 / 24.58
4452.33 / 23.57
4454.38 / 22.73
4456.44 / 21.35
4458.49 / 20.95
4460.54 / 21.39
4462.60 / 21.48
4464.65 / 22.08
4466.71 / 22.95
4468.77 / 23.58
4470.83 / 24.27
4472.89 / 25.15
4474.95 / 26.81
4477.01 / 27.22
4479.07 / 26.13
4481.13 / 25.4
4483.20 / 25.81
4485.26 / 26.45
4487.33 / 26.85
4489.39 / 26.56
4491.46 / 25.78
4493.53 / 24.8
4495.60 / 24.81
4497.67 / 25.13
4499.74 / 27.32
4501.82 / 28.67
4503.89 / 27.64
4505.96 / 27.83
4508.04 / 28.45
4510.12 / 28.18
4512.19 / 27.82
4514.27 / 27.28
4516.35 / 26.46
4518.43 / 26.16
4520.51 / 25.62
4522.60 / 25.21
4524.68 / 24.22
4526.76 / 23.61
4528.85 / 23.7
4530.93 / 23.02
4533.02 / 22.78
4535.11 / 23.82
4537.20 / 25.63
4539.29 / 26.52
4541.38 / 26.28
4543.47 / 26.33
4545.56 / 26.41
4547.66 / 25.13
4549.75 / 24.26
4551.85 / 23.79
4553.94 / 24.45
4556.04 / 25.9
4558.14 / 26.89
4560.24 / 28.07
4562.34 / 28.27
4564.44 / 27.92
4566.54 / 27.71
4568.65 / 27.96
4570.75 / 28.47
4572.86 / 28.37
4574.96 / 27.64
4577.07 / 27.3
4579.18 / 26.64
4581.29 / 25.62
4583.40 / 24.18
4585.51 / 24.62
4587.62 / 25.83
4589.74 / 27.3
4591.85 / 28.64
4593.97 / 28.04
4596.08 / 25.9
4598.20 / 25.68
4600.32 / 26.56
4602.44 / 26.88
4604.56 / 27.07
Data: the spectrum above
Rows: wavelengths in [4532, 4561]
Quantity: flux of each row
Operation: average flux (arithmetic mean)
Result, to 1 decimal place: 25.4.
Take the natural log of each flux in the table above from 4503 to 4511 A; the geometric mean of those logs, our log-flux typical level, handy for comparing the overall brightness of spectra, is 3.33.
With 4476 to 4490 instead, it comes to 3.27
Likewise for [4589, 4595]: 3.33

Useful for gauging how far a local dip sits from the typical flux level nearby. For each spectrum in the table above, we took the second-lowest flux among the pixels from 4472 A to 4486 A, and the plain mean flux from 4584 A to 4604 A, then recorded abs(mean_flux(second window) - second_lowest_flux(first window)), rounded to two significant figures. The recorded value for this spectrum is 1.2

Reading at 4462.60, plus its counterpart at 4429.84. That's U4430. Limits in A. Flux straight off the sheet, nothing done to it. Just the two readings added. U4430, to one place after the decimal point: 43.7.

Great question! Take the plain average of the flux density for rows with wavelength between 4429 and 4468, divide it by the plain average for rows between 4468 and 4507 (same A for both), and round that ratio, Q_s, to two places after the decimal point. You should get 0.87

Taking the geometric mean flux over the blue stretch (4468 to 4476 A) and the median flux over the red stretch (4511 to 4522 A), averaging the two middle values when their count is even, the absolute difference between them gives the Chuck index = 1.5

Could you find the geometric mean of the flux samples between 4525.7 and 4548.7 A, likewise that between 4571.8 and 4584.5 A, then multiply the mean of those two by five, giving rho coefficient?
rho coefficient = 128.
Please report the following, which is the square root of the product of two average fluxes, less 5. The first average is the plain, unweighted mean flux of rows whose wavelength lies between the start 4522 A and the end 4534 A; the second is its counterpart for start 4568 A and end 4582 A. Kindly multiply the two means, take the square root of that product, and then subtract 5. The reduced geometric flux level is 20.5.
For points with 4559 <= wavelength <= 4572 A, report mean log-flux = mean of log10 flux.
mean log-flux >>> 1.45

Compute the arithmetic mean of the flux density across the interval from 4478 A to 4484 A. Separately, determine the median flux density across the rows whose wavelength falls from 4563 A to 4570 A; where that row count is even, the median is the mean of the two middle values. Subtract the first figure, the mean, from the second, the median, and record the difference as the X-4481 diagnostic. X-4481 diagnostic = 2.1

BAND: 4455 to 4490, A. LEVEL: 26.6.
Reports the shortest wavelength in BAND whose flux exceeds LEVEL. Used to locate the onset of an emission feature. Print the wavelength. 4474.95 A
